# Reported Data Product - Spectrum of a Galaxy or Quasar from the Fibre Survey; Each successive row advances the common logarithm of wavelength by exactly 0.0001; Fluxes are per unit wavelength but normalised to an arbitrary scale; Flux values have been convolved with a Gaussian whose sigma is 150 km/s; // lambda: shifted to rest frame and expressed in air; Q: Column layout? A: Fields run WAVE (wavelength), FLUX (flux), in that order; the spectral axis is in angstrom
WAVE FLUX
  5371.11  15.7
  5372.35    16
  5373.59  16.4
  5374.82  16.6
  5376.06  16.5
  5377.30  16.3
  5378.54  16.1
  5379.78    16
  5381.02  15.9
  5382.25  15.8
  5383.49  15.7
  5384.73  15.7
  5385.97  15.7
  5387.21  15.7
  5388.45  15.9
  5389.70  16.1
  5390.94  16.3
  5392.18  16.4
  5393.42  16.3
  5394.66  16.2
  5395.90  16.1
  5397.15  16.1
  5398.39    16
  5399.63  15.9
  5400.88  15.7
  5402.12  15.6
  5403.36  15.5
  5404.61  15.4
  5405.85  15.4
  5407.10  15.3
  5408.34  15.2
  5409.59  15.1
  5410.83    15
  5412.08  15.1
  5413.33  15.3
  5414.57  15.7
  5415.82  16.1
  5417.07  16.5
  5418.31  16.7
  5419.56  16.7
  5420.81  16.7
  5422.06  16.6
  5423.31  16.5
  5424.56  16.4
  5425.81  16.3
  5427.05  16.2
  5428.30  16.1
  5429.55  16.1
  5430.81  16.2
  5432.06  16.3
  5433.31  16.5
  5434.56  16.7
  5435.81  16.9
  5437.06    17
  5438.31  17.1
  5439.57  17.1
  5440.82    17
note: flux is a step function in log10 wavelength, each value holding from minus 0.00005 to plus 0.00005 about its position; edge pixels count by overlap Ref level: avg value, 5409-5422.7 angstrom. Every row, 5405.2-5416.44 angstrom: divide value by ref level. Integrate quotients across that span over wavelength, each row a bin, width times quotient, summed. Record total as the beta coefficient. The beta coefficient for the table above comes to 11 angstrom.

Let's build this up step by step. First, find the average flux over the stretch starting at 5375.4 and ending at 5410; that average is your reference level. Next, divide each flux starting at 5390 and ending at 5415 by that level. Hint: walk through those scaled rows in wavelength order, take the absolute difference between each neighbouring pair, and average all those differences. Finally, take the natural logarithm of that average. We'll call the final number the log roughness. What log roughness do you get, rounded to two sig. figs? -4.9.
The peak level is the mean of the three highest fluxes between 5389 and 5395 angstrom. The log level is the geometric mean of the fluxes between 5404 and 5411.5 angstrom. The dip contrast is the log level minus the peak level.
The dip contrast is -1.1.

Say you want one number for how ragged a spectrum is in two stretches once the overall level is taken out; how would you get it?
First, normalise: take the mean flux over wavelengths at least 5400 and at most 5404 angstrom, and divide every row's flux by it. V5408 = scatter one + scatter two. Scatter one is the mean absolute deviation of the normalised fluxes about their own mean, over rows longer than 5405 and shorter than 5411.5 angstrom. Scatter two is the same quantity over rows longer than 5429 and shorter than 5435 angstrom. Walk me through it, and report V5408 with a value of 0.020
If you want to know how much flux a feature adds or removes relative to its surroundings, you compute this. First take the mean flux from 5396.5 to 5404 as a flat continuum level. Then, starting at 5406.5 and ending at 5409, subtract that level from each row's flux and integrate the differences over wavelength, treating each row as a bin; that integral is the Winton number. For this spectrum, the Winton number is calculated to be -1.4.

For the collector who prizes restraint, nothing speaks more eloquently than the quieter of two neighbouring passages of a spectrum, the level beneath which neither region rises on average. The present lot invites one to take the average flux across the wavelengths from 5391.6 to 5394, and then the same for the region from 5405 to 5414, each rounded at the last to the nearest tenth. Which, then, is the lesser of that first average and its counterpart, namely 15.2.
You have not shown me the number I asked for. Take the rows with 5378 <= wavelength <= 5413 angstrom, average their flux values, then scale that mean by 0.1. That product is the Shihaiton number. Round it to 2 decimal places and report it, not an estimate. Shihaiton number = 1.58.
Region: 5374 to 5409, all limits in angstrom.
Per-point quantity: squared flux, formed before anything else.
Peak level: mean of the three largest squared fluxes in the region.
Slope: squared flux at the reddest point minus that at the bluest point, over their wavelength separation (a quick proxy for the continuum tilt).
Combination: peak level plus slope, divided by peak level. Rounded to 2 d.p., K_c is 1.00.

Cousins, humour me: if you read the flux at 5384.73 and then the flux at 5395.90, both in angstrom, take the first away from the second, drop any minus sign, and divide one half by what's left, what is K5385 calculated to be 1.25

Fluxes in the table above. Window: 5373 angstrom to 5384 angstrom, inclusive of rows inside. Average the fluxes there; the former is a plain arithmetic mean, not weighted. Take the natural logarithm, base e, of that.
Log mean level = 2.78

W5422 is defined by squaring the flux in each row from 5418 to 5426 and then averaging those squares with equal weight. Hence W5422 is 274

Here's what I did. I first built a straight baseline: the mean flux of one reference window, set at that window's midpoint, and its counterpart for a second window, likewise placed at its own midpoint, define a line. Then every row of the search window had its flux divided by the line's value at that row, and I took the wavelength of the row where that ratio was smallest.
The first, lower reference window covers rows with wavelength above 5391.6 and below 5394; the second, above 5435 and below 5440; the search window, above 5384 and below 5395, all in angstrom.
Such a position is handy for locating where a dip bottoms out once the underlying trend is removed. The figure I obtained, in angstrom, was 5387.21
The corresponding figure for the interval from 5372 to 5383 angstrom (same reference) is 5382.25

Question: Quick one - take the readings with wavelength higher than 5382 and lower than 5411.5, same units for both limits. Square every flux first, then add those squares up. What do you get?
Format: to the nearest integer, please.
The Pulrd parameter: 5960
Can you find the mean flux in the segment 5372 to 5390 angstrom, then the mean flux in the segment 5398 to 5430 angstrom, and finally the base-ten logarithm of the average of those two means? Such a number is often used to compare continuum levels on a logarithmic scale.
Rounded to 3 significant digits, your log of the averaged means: 1.20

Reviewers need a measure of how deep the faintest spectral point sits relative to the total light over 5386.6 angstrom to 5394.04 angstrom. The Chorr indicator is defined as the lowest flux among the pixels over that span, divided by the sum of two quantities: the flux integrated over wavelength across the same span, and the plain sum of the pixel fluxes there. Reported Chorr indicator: 0.072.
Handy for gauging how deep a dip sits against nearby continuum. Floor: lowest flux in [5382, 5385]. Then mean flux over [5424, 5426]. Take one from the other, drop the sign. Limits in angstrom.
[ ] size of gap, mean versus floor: 0.65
